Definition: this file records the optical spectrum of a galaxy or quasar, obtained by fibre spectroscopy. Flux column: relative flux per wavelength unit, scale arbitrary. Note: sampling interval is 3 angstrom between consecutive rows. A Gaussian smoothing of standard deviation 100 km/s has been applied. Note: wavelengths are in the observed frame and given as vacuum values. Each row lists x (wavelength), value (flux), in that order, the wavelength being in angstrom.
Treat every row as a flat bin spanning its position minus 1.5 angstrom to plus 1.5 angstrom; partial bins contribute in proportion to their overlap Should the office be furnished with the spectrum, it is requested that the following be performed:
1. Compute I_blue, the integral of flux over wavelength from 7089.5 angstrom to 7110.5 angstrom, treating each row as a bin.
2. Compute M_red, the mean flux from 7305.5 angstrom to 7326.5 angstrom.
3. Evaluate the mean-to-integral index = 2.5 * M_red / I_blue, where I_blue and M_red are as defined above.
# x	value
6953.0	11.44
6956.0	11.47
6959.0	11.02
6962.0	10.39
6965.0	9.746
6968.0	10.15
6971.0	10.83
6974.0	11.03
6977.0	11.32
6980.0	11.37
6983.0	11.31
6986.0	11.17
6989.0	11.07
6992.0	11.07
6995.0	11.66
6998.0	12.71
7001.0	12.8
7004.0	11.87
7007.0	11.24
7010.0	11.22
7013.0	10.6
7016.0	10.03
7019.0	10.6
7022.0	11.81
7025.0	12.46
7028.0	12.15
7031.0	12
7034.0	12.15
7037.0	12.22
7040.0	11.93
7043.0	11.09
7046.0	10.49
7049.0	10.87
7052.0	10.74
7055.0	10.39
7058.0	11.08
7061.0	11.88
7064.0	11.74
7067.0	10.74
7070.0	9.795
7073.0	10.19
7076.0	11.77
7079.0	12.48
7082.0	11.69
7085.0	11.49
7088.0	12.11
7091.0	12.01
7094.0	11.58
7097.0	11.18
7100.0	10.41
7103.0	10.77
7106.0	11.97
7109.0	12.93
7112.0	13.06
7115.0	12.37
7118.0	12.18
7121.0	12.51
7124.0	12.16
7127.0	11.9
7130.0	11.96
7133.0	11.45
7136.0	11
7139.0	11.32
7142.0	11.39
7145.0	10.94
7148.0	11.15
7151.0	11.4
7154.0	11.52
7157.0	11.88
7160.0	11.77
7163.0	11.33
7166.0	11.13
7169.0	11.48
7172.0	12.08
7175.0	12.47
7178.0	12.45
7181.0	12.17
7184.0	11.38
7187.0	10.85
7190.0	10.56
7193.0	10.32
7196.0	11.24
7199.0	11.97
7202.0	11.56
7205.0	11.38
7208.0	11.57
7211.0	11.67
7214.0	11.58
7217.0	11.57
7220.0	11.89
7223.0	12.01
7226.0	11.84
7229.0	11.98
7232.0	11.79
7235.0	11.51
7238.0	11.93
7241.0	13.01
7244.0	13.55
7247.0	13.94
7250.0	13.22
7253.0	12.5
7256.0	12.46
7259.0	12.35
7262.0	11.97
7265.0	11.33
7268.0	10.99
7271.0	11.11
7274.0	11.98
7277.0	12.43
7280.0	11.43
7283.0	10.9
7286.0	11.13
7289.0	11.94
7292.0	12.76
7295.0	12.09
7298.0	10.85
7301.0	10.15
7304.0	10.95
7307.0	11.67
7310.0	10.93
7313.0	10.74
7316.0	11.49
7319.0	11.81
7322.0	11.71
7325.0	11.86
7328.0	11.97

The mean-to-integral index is 0.118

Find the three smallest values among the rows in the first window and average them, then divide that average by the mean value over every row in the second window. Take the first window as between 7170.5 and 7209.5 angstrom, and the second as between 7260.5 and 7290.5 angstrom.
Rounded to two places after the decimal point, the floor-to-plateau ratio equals 0.92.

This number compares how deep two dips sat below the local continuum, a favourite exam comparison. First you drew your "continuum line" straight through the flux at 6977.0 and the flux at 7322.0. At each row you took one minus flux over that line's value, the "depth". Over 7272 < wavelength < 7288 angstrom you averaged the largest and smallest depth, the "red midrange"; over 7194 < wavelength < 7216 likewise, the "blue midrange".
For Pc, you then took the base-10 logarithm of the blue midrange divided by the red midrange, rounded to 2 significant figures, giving 1.1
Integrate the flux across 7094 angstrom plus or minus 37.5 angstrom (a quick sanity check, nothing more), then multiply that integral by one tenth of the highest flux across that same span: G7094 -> 1144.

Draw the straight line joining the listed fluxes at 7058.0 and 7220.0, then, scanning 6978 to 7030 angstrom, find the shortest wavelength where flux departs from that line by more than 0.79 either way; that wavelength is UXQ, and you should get 6995.0 angstrom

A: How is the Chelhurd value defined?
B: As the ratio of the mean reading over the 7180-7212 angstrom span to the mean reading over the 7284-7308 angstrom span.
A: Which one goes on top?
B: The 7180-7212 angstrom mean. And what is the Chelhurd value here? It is 0.99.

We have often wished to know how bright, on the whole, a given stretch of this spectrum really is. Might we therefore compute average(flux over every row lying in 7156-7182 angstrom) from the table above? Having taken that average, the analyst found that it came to 11.9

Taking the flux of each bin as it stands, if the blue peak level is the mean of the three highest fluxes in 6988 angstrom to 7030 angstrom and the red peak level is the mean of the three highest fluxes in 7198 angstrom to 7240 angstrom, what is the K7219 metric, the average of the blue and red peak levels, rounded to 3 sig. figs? 12.3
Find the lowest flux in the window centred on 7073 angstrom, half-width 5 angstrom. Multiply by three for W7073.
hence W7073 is 29.4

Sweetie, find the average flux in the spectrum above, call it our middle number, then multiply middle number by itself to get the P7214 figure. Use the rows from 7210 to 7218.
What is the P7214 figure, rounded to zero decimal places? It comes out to 135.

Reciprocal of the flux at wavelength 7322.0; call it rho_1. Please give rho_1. 0.0854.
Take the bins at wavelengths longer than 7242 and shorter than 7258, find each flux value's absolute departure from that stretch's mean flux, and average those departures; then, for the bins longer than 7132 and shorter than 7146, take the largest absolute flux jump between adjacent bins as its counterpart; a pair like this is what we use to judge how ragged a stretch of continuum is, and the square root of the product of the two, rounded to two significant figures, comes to 0.49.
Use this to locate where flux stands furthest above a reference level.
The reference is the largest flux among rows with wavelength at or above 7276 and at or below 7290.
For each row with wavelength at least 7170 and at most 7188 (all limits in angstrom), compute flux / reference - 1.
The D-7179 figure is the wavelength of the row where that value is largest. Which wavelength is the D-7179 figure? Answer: 7175.0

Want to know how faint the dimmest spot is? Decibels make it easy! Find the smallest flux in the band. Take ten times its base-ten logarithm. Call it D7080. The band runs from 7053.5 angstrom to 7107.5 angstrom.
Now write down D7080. 9.9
